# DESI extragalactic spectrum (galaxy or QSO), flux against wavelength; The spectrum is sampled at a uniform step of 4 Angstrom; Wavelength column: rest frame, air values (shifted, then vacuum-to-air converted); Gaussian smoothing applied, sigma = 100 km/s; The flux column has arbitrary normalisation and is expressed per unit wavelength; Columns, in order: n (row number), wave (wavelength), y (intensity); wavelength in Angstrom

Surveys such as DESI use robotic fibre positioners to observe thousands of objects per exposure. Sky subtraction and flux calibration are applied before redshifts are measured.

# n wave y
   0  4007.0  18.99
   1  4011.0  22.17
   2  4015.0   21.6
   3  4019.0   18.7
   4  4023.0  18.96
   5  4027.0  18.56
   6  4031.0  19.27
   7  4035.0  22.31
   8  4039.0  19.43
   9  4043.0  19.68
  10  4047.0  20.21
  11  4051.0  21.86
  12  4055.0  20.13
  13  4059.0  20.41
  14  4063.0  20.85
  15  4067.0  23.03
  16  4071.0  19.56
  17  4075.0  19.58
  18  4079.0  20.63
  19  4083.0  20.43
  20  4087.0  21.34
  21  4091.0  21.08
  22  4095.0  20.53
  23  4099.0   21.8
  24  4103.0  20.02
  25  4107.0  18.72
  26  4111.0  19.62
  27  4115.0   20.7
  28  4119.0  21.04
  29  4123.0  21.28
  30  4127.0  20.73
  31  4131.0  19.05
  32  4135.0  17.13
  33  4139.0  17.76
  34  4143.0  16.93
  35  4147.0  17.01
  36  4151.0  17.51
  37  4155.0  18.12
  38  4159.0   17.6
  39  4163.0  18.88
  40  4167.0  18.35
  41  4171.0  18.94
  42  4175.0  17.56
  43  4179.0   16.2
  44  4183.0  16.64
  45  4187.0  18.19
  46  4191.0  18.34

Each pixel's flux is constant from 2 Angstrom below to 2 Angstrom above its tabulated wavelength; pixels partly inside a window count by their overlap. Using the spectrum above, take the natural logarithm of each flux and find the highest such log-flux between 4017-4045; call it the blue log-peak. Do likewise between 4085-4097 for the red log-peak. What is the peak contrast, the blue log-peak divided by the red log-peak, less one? 0.015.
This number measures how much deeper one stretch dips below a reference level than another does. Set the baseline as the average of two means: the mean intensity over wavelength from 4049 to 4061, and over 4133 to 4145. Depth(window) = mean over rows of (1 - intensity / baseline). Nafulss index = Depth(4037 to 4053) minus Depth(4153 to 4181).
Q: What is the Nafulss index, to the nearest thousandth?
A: -0.123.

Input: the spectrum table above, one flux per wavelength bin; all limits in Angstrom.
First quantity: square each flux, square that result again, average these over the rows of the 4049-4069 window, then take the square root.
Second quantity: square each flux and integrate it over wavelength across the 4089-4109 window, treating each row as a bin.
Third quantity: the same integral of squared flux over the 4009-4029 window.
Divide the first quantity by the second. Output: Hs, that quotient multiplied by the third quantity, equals 438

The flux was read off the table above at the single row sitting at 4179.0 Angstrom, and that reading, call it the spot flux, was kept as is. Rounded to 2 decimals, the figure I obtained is 16.20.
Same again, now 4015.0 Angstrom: 21.60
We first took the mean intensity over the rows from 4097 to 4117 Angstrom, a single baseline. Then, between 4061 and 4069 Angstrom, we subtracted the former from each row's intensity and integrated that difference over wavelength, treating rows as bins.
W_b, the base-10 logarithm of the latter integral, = 1.15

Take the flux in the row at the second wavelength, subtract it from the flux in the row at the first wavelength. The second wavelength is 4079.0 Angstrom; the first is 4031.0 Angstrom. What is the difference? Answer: -1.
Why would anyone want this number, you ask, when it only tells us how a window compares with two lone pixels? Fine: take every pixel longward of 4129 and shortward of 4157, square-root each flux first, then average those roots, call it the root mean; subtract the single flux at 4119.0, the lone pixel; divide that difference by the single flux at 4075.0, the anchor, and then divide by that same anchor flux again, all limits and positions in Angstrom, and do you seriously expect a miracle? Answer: -0.0439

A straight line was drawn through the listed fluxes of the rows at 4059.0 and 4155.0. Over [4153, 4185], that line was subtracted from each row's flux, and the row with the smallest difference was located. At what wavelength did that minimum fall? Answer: 4179.0 Angstrom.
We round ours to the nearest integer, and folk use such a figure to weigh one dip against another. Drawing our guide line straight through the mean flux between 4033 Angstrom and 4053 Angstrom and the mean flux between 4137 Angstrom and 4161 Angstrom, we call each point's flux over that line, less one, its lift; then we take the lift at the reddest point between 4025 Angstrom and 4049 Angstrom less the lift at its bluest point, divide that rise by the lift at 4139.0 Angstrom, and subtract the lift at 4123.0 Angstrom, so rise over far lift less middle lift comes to -61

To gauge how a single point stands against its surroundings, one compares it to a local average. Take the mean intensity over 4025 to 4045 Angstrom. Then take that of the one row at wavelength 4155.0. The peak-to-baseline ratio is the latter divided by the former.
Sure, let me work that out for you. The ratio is 0.91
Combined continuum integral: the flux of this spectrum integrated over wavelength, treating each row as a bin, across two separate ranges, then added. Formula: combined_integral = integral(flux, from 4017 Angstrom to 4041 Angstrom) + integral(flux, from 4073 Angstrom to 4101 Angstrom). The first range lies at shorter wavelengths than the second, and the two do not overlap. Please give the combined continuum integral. 1050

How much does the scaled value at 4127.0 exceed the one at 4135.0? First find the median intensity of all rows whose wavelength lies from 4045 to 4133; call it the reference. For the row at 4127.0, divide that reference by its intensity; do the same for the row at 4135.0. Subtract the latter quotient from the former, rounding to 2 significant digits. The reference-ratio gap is -0.21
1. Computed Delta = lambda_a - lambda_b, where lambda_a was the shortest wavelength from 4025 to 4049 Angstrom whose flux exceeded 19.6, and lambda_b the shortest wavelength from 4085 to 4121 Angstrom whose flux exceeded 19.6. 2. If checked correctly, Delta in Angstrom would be -52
